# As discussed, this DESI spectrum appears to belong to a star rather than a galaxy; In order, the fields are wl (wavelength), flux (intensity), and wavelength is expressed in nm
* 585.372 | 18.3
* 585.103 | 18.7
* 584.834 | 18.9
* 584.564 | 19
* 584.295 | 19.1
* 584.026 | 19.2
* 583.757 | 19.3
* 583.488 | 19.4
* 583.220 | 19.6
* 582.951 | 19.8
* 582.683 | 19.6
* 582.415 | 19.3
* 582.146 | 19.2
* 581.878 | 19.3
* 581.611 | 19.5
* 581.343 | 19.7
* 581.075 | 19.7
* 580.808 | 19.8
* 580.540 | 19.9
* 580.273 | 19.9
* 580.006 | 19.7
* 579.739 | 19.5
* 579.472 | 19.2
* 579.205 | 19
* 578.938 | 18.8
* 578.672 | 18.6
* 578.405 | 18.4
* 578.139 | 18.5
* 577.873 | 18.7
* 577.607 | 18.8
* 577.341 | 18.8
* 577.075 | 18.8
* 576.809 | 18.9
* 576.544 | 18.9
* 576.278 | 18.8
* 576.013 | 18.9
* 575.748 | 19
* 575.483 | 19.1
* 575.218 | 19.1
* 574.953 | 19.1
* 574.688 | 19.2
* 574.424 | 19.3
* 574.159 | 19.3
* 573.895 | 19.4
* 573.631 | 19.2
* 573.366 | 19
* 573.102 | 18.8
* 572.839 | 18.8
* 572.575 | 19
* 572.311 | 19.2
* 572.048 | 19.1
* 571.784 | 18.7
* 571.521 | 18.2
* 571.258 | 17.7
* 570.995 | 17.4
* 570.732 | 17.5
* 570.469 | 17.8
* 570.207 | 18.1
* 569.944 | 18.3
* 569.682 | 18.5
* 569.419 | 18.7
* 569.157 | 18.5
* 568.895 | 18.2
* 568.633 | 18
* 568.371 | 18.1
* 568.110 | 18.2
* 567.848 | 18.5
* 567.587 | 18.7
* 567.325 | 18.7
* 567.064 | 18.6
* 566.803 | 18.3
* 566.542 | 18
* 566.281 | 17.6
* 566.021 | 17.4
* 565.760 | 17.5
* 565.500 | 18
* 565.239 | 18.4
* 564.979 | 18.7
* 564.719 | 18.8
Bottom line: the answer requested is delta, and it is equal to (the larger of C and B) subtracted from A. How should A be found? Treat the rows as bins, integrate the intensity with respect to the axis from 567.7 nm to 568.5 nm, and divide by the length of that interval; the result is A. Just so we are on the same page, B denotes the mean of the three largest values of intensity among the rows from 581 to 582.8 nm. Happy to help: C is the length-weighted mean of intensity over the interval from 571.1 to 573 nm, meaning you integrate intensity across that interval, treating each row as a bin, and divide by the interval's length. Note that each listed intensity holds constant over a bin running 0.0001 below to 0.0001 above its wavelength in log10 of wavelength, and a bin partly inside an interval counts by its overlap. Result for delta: -1.4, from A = 18.3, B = 19.7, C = 18.7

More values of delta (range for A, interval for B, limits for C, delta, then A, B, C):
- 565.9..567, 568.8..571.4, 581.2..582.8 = -1.5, 17.9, 18.6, 19.4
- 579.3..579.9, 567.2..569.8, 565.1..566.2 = 0.6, 19.3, 18.7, 17.8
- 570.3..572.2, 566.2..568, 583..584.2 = -1.3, 18.1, 18.7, 19.4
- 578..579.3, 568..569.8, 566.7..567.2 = 0.1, 18.7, 18.6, 18.5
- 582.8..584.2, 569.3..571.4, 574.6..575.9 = 0.4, 19.5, 18.5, 19.1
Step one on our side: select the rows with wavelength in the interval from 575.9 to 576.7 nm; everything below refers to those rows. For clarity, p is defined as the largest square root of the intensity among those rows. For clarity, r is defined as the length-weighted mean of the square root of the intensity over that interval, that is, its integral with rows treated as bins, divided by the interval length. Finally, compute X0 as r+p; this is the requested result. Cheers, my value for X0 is 8.69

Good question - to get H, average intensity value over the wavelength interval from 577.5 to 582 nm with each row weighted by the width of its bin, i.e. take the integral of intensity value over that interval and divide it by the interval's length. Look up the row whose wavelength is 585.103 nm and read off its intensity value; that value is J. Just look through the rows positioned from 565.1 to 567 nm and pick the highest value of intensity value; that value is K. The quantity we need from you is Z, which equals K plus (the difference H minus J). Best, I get 18.9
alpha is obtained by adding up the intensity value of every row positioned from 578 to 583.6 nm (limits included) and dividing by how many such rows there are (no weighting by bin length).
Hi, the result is 19.4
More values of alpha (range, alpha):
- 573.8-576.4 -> 19.1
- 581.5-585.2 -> 19.3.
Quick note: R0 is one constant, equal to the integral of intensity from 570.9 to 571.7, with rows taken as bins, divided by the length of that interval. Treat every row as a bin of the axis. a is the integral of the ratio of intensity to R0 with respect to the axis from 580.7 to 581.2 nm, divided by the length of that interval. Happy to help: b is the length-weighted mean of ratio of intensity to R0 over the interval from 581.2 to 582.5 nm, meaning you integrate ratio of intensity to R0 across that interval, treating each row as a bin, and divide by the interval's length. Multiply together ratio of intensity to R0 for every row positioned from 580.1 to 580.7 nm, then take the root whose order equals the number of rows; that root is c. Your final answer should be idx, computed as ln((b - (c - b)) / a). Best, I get -0.05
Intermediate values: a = 1.11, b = 1.09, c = 1.11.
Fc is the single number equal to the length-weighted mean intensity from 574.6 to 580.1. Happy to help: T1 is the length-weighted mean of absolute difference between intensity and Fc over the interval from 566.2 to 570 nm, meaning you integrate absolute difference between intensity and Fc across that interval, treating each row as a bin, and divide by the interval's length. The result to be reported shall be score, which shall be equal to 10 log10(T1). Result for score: -2.2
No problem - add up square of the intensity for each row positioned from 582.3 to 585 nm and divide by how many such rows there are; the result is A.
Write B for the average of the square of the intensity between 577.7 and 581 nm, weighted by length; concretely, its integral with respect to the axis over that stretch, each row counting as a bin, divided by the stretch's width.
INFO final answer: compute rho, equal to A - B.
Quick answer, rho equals 5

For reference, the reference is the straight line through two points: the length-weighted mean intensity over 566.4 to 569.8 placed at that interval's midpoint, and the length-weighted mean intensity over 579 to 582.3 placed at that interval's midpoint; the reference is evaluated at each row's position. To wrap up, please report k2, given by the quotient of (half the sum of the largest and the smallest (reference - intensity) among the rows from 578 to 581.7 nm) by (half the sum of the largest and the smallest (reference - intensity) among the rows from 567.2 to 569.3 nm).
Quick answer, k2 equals 14.3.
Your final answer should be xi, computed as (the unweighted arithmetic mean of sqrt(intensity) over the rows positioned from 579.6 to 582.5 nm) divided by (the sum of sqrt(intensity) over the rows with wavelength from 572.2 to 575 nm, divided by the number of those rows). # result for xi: 1.01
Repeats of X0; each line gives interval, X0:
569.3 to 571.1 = 8.57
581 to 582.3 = 8.85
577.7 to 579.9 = 8.76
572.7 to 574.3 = 8.77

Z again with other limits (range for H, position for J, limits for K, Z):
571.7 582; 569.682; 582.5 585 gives 20.4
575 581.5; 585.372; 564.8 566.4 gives 19.5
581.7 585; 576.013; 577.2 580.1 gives 20.1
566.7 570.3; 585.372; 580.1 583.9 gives 20.0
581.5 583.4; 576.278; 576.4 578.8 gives 19.6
